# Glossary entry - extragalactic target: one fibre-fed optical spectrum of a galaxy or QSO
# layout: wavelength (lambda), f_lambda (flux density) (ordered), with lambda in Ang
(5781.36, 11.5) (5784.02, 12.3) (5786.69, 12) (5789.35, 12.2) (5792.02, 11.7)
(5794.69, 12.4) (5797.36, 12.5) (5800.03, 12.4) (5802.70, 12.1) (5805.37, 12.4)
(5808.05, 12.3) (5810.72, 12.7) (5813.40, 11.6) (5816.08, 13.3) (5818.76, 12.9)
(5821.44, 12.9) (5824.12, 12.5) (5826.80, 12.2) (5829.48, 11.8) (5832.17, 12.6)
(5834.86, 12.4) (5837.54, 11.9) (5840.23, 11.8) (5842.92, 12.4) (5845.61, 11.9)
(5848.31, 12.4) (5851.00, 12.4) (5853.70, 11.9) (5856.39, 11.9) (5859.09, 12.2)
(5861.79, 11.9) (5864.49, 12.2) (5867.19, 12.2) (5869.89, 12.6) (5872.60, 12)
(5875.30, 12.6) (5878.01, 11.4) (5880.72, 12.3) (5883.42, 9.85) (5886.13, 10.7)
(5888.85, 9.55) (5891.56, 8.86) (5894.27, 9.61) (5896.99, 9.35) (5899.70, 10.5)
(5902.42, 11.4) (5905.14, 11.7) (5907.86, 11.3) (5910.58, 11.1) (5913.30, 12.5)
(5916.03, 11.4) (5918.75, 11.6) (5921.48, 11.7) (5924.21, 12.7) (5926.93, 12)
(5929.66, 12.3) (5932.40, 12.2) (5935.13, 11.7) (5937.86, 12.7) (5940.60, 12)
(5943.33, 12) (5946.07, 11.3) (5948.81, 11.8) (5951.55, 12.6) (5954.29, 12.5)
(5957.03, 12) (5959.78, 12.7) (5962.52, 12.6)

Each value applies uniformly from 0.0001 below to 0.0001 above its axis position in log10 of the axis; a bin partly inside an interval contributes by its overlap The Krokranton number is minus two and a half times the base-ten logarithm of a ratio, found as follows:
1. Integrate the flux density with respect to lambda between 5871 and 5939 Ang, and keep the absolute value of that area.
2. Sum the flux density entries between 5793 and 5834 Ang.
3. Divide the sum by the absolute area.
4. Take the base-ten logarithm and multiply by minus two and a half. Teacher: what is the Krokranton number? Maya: 1.54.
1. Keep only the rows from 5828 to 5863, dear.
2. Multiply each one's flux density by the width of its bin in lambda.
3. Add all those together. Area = 424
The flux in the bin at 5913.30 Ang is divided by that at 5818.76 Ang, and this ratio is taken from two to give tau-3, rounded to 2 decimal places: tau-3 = 1.03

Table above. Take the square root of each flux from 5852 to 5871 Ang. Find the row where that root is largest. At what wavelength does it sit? 5869.89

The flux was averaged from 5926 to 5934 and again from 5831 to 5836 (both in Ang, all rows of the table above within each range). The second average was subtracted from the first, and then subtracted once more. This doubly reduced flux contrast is -12.8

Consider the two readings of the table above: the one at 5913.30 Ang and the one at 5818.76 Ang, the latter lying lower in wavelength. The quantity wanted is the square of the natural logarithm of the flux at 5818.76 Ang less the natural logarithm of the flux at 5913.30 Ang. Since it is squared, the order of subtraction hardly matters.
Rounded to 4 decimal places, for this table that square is 0.0010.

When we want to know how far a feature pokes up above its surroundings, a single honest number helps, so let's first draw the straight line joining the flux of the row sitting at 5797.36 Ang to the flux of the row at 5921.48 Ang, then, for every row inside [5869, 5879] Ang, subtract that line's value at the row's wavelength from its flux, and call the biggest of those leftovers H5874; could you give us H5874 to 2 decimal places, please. 0.60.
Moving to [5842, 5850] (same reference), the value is 0.23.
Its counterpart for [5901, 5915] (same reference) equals 0.75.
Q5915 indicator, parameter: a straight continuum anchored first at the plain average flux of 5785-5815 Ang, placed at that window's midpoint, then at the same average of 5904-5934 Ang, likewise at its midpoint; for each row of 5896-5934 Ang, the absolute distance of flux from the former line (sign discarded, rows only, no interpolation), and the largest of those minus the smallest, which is 2.4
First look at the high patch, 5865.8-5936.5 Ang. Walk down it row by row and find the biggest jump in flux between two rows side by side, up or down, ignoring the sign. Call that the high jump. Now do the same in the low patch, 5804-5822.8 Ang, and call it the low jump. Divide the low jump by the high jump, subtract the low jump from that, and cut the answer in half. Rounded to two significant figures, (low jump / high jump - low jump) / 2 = -0.50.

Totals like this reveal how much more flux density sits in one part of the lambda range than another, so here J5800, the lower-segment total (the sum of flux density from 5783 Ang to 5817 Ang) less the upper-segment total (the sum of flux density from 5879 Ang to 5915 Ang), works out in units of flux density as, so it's 21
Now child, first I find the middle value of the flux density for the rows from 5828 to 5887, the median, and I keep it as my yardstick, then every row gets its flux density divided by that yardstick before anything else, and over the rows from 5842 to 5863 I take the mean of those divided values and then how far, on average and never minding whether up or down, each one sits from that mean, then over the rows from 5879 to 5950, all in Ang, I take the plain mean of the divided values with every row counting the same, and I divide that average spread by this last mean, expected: 0.0199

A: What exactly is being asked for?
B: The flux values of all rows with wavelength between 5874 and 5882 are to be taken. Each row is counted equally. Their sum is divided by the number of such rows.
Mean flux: 12.1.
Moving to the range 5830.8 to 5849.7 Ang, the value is 12.2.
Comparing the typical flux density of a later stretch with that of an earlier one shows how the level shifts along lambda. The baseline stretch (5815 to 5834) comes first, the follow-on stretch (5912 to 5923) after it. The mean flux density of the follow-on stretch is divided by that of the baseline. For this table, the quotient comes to 0.94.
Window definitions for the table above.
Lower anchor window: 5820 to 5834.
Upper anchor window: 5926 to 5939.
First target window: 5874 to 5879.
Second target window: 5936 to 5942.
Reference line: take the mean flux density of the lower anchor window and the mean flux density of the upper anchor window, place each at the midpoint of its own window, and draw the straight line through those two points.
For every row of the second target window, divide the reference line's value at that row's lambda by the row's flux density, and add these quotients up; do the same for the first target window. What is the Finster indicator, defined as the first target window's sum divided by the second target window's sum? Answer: 1.04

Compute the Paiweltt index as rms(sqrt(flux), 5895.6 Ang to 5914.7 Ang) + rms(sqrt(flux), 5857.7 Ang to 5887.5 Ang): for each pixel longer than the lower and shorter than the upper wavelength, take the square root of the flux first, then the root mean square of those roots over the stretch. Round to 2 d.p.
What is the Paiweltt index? 6.77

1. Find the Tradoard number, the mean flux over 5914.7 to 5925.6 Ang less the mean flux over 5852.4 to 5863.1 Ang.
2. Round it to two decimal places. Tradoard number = -0.12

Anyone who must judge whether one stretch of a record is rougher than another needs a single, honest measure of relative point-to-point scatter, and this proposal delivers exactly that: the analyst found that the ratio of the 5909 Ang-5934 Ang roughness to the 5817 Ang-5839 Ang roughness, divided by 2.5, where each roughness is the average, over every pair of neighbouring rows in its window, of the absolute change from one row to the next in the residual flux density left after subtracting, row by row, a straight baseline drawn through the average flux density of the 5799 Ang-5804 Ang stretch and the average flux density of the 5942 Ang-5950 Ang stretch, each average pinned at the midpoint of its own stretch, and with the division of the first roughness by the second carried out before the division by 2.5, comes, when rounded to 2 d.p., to 0.67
